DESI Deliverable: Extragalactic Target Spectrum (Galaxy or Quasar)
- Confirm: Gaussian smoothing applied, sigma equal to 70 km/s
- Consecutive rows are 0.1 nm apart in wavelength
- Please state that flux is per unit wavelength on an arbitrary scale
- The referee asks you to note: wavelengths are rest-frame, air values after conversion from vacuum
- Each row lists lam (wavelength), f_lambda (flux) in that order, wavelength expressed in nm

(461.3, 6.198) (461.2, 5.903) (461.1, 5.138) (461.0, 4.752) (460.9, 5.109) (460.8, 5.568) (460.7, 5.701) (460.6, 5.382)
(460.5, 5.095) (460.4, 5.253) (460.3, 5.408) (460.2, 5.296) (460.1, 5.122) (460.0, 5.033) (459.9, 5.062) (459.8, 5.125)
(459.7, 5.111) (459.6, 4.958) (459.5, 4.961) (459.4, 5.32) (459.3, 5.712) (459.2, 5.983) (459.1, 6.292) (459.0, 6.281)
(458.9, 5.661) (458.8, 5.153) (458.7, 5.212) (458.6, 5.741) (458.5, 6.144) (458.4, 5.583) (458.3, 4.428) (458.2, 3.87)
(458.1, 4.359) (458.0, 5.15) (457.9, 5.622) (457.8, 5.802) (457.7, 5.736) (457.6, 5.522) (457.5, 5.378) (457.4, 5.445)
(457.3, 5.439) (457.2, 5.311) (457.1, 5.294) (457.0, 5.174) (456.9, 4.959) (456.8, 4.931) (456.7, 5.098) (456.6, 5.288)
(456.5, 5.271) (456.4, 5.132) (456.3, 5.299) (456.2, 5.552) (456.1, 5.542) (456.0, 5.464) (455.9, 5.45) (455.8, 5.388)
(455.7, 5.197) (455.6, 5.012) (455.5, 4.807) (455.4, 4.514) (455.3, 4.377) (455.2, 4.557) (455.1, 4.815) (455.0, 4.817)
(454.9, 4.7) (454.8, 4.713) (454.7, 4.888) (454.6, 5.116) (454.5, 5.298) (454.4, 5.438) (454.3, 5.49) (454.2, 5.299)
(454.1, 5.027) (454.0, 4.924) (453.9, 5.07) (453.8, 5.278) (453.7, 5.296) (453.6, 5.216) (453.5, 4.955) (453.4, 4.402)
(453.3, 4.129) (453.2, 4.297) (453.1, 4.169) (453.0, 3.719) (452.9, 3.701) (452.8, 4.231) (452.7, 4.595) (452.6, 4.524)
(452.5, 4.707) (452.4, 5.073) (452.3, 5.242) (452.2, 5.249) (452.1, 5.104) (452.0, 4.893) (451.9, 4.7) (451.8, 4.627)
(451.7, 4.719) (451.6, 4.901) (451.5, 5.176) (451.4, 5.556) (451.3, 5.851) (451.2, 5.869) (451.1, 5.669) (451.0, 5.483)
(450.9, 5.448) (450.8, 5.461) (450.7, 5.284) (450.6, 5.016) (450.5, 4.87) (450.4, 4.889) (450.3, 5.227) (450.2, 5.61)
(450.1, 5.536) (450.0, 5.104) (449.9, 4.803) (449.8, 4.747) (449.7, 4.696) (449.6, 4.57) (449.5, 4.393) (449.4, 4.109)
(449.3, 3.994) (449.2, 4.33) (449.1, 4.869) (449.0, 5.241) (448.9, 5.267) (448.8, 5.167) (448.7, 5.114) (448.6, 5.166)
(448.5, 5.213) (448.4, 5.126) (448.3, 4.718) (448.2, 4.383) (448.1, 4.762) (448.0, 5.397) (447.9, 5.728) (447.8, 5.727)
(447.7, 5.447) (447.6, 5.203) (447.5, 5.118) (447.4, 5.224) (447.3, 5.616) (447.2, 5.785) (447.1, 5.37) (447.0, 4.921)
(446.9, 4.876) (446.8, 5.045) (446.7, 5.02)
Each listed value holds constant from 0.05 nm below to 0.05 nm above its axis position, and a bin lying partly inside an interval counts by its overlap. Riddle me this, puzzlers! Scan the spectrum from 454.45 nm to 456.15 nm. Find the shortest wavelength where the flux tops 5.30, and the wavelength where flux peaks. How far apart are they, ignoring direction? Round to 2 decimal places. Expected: 0.30 nm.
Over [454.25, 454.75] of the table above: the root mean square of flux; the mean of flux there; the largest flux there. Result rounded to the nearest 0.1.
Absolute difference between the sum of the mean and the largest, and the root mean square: 5.5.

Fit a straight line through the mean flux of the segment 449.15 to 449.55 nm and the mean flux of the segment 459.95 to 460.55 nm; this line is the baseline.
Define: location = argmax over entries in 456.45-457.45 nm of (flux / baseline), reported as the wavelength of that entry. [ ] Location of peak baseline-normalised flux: 457.3 nm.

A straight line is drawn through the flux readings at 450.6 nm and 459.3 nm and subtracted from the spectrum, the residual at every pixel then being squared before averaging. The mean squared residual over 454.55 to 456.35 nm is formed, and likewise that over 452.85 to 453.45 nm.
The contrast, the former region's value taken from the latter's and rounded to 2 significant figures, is 1.1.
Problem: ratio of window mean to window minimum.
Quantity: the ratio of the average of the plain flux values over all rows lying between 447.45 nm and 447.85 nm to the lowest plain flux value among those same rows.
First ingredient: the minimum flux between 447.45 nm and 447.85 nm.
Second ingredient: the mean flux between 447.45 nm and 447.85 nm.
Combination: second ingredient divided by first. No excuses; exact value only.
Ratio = 1.050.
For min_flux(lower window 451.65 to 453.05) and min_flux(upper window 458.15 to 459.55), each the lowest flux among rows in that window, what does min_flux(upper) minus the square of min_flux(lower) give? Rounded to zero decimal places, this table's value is -10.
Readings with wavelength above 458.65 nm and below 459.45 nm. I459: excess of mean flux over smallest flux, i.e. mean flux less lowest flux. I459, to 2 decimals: 0.55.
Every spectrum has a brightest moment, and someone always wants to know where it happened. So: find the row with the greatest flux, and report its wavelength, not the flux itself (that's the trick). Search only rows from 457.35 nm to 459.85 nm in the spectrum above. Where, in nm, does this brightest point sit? 459.1 nm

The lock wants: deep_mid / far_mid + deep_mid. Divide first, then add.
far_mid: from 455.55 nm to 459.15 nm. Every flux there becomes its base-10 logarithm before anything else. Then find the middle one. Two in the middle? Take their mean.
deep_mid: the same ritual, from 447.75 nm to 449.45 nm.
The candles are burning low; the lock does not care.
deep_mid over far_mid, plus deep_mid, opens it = 1.68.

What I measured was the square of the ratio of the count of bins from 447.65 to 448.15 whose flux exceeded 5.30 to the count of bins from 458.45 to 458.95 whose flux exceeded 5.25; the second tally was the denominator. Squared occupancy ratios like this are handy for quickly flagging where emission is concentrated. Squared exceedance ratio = 1.78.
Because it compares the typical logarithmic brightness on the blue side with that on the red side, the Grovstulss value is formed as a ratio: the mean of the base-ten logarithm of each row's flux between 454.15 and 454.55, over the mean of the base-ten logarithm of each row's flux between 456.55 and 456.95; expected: 1.037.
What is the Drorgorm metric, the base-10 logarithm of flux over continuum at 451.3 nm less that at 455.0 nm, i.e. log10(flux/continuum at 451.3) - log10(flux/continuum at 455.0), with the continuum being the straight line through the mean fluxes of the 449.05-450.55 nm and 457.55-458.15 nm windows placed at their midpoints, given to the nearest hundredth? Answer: 0.11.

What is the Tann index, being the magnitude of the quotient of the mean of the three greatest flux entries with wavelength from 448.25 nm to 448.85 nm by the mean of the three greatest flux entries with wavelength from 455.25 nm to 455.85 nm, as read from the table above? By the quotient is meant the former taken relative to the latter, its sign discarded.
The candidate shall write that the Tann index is 1.00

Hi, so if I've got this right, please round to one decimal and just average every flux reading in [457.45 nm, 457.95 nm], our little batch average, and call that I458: 5.6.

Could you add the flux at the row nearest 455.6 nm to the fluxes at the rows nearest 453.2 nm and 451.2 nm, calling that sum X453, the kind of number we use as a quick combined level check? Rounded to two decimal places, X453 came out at 15.18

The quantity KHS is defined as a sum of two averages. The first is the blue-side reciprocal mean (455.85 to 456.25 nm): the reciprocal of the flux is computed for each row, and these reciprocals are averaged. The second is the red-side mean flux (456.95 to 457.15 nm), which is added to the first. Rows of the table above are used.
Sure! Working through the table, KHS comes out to 5.4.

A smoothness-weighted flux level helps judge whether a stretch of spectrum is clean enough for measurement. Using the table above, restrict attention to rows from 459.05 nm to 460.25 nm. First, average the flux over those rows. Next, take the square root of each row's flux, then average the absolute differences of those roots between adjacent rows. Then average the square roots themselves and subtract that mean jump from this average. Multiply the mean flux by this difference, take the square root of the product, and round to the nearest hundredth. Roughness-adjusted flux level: 3.48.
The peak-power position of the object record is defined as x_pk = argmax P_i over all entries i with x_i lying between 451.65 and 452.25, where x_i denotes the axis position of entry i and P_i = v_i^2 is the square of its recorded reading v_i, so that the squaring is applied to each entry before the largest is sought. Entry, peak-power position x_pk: 452.2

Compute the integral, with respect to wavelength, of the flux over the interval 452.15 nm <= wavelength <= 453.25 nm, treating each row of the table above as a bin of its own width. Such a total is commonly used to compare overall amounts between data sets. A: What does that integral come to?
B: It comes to 5.0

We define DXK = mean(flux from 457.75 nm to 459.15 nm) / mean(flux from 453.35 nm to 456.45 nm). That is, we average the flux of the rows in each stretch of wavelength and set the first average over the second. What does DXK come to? 1.06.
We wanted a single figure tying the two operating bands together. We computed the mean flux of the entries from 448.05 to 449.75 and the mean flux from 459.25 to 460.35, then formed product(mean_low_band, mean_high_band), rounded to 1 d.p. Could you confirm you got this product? 24.8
